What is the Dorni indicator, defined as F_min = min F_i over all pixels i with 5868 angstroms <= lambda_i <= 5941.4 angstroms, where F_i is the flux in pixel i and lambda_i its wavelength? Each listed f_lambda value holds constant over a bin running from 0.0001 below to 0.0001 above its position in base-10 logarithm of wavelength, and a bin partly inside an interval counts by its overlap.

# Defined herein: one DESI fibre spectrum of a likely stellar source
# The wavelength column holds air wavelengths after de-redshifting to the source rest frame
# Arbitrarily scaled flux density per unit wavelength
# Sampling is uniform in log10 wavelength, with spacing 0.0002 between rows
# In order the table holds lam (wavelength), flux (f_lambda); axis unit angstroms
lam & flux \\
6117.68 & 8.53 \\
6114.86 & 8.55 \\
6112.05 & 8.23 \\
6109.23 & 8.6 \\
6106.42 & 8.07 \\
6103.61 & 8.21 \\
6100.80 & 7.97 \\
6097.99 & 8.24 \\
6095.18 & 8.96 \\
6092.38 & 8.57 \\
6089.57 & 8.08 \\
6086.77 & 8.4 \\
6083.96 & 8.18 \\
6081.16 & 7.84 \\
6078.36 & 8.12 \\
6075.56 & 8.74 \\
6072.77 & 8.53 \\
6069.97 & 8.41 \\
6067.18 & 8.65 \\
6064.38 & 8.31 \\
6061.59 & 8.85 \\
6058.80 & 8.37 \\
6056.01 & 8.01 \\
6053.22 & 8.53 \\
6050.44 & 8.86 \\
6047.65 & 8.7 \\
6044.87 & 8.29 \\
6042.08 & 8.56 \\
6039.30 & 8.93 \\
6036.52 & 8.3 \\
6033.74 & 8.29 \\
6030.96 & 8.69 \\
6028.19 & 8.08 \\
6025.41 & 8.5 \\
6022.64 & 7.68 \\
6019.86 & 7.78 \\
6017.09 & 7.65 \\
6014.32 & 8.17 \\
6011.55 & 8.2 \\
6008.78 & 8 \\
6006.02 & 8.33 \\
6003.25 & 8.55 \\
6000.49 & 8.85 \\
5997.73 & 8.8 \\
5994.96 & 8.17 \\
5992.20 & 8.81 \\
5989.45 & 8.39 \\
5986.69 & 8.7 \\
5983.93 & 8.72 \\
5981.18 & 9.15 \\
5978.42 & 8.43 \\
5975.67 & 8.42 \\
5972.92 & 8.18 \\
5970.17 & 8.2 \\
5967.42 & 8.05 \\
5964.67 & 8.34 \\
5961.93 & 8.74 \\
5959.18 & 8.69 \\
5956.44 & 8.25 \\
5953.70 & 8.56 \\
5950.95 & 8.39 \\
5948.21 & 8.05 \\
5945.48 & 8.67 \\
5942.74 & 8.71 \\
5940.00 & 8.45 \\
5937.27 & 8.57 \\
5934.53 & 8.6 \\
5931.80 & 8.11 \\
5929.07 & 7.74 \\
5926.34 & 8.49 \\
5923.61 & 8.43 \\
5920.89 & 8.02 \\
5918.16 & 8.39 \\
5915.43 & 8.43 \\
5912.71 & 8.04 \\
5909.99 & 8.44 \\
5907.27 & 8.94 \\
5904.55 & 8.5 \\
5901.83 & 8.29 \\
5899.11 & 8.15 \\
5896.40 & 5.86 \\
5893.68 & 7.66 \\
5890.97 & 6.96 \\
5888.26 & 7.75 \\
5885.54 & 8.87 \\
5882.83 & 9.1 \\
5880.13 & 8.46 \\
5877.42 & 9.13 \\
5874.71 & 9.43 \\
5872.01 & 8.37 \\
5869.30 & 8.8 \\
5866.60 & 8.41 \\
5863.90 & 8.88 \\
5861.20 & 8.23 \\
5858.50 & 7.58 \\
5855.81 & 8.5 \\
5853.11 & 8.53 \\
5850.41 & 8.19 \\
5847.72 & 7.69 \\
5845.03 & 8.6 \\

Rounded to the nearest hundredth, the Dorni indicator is 5.86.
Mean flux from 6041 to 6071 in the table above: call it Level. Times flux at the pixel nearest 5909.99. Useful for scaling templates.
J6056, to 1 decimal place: 71.8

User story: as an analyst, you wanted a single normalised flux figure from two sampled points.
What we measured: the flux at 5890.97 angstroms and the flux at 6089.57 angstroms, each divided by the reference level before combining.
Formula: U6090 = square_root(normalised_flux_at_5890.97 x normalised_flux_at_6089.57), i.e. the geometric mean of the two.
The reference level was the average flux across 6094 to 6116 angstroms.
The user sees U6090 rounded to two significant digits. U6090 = 0.90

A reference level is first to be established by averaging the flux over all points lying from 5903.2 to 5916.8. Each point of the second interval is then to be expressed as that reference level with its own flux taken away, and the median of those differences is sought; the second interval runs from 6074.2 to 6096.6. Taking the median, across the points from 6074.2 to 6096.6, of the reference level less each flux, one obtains 0.2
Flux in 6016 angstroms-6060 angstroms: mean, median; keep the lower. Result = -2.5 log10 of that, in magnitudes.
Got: -2.30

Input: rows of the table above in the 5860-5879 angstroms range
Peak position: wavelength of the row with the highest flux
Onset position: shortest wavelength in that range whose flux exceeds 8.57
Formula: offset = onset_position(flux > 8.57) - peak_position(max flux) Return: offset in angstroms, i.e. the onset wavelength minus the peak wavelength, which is -10.8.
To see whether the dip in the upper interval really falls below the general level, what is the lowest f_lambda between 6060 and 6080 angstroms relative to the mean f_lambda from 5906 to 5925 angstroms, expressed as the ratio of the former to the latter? 0.97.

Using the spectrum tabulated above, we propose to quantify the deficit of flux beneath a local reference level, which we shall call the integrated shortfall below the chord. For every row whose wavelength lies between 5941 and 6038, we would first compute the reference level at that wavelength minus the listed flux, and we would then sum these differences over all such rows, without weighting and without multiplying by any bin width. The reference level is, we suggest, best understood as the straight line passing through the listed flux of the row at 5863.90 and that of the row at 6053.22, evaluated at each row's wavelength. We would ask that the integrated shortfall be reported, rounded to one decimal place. 9.2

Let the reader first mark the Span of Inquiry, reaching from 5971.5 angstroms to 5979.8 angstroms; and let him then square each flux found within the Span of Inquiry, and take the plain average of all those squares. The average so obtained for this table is 69.6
